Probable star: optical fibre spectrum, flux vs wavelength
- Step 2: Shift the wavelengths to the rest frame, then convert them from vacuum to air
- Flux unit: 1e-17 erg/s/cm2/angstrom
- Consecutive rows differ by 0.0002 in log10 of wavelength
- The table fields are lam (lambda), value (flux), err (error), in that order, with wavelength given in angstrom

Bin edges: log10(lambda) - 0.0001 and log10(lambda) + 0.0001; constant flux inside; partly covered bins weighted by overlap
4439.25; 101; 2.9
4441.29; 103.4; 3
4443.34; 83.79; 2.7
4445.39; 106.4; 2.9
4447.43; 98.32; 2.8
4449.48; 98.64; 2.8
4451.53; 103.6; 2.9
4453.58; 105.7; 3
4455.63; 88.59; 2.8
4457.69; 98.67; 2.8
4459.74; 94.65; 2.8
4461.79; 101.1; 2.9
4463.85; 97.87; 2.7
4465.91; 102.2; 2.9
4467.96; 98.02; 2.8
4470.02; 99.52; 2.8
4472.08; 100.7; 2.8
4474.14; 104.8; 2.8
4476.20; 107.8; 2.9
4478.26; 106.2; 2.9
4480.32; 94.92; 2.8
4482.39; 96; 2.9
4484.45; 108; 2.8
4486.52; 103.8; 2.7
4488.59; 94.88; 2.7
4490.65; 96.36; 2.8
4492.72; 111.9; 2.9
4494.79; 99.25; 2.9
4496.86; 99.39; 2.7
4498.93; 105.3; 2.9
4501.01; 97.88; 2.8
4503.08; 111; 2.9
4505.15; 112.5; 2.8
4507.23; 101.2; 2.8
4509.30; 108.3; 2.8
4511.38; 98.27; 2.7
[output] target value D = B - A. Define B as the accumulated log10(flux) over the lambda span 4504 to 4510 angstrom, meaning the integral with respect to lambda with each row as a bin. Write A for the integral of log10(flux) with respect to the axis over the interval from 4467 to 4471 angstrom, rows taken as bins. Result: 4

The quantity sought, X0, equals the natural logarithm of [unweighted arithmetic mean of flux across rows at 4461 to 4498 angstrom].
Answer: 4.62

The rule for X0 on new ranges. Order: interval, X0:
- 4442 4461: 4.58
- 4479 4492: 4.60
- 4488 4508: 4.63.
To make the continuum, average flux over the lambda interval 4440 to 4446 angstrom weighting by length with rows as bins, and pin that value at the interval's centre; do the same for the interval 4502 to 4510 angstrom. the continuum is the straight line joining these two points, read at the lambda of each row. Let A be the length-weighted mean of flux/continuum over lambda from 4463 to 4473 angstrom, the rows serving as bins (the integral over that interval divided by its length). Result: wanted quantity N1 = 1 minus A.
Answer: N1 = 0.020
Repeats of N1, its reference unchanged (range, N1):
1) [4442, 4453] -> -0.004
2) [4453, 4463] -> 0.026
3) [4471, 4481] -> -0.001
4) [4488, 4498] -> 0.050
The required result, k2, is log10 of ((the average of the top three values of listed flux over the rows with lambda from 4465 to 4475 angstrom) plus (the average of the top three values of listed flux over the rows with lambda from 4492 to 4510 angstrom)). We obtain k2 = 2.33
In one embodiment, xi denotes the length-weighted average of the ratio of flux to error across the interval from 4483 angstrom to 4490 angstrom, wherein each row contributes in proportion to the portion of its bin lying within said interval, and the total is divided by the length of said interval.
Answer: 37.0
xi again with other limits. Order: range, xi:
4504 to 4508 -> 38.3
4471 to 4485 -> 36.0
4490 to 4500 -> 36.1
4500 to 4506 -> 37.8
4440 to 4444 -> 33.1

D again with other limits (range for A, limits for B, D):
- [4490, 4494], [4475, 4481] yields 4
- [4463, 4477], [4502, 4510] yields -12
